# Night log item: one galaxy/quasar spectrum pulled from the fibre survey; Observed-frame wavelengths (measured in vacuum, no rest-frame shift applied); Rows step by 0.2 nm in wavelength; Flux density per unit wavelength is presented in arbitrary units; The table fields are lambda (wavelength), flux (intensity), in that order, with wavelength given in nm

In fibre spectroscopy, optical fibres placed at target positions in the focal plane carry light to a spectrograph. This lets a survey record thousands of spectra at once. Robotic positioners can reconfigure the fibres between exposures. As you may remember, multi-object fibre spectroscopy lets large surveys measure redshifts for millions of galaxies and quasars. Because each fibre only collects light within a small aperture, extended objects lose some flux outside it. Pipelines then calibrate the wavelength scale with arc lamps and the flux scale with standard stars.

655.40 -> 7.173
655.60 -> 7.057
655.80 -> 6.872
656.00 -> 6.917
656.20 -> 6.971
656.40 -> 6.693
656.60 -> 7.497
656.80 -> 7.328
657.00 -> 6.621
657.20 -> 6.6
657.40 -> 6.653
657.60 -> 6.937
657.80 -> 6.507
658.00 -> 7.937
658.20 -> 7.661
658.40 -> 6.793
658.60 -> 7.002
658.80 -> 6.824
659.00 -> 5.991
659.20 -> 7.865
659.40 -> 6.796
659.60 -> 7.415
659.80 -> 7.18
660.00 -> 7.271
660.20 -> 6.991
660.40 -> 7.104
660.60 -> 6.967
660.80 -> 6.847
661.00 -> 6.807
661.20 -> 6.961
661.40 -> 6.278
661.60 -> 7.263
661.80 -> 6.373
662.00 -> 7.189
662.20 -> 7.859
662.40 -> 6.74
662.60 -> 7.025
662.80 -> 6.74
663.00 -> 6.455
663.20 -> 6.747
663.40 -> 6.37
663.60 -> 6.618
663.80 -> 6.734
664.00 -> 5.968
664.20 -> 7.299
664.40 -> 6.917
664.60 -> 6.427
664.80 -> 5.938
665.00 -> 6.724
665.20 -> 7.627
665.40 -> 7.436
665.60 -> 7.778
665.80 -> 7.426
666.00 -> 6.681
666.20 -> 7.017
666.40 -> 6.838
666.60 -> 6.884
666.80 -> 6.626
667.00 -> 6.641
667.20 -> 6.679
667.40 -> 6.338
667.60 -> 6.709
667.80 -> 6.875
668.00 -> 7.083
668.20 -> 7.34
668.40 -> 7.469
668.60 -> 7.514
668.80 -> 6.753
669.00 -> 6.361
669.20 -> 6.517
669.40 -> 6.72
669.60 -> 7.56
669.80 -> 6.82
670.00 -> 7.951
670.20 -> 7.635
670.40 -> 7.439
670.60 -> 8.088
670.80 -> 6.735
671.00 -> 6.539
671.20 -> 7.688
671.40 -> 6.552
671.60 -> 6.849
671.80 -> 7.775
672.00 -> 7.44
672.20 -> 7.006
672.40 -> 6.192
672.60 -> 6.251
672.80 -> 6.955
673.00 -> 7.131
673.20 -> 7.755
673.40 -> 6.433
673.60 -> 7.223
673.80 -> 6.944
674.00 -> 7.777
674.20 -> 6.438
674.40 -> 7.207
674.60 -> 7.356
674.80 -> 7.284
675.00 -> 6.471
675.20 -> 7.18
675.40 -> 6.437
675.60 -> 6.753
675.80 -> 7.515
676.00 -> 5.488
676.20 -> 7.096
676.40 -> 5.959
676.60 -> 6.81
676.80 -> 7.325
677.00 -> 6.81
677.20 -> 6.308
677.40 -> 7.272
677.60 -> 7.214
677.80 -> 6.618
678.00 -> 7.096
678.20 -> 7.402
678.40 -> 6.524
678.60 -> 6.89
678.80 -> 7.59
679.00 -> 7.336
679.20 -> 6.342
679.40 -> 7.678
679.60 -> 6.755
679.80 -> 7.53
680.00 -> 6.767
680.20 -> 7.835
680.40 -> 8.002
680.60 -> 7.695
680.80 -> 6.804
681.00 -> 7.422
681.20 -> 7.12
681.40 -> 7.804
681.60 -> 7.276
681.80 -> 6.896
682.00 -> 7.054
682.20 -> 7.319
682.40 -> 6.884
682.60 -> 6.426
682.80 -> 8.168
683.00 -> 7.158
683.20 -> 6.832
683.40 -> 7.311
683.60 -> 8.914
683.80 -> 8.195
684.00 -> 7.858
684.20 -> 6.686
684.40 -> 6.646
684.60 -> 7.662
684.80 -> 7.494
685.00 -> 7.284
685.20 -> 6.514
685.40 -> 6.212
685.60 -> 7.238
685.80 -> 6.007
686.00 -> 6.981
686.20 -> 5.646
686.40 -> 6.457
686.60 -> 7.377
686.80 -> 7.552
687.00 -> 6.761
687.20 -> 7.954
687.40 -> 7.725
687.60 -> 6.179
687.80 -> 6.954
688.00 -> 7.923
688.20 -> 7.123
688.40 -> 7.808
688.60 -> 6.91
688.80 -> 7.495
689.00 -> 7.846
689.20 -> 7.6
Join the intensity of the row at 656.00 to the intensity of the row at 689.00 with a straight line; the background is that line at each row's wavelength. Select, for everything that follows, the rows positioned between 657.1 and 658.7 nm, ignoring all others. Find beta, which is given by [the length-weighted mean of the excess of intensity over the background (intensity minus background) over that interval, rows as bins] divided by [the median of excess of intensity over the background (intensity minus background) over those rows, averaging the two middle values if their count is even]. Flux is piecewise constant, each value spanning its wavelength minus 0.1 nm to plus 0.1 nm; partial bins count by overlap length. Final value -0.4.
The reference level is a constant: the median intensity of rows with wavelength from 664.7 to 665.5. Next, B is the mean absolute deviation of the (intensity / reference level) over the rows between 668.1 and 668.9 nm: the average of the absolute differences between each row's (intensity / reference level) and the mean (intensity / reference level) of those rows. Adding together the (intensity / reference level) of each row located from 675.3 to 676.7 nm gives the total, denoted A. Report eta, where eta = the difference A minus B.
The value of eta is 6.5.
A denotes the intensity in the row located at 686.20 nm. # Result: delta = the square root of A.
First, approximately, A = 5.646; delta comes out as 2.38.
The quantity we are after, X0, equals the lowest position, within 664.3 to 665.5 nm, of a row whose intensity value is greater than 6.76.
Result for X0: 664.40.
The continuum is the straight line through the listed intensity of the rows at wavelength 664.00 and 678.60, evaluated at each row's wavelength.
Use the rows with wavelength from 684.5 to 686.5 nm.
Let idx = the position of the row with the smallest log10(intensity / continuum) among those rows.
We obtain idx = 686.20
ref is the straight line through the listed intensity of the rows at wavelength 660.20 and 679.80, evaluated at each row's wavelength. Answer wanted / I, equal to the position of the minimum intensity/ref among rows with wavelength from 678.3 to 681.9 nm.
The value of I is 679.20 nm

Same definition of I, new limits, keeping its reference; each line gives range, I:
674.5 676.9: 676.00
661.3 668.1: 664.80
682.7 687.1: 686.20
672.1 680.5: 676.00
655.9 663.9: 659.00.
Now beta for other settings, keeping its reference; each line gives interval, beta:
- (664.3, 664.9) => 1.0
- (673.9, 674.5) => 1.3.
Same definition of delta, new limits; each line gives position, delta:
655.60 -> 2.66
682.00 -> 2.66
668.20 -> 2.71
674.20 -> 2.54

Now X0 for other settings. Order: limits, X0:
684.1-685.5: 684.60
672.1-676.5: 672.20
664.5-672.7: 665.20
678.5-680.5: 678.60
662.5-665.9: 662.60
